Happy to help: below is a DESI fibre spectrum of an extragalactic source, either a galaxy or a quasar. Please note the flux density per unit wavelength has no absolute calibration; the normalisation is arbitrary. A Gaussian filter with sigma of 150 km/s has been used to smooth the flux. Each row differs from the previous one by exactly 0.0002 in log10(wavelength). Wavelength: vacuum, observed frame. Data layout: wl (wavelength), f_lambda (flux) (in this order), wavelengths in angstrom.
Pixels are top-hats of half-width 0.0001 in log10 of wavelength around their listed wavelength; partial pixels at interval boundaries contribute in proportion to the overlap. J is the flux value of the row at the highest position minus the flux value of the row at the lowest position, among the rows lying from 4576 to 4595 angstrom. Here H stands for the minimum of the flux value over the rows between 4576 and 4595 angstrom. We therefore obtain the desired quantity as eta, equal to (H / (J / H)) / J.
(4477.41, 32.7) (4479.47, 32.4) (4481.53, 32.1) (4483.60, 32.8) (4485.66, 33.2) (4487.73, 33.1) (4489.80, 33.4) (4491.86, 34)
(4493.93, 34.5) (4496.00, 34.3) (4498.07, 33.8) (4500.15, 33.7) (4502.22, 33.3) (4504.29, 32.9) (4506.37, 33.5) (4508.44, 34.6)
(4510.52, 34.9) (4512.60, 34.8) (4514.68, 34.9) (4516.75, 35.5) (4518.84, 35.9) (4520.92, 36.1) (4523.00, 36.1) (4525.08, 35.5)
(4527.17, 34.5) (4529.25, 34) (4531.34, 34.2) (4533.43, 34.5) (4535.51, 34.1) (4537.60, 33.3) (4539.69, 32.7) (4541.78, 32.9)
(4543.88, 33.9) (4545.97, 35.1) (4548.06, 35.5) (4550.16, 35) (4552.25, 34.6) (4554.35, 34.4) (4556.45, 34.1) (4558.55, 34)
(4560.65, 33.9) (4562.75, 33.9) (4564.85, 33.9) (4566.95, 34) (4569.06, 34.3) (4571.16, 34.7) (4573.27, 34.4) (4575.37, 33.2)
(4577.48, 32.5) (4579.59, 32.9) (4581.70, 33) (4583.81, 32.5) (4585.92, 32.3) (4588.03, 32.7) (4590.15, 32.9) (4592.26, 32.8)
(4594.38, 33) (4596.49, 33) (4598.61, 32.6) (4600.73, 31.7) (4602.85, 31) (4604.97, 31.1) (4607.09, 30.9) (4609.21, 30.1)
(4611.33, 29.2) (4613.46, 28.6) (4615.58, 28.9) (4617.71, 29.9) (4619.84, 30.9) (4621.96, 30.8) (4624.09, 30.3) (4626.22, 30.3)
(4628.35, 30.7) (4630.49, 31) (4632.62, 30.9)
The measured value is 4173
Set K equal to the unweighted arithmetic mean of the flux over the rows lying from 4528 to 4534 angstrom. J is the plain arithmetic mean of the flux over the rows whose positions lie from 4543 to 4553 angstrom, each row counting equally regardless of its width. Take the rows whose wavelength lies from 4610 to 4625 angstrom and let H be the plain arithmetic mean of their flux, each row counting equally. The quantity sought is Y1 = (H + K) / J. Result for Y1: 1.84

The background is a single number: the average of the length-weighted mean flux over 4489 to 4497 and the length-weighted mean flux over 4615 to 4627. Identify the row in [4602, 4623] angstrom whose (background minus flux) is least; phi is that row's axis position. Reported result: 4604.97 angstrom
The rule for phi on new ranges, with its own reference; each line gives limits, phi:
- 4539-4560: 4548.06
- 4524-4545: 4525.08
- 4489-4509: 4508.44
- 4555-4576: 4571.16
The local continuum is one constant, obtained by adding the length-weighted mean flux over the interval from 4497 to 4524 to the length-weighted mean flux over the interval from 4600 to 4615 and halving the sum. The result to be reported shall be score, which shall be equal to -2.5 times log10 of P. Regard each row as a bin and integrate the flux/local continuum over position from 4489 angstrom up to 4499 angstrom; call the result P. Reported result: -2.55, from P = 10.5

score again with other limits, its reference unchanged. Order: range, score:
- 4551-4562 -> -2.66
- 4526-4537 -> -2.66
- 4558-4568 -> -2.55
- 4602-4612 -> -2.43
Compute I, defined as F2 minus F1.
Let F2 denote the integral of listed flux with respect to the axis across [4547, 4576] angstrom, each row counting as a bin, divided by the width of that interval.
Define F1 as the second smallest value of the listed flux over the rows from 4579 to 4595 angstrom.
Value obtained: 1.80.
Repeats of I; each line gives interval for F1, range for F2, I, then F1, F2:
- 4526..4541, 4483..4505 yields 0.28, 33.3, 33.6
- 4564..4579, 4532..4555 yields 0.98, 33.2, 34.2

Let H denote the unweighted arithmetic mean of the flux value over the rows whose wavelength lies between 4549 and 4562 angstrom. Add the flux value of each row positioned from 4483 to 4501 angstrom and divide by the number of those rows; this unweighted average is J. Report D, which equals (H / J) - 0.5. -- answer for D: 0.52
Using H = 34.3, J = 33.6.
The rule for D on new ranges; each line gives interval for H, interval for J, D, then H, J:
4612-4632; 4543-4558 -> 0.37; 30.2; 34.7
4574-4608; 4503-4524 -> 0.43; 32.4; 34.9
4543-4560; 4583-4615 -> 0.59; 34.6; 31.6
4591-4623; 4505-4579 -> 0.40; 31.0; 34.4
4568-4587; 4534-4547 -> 0.49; 33.3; 33.7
